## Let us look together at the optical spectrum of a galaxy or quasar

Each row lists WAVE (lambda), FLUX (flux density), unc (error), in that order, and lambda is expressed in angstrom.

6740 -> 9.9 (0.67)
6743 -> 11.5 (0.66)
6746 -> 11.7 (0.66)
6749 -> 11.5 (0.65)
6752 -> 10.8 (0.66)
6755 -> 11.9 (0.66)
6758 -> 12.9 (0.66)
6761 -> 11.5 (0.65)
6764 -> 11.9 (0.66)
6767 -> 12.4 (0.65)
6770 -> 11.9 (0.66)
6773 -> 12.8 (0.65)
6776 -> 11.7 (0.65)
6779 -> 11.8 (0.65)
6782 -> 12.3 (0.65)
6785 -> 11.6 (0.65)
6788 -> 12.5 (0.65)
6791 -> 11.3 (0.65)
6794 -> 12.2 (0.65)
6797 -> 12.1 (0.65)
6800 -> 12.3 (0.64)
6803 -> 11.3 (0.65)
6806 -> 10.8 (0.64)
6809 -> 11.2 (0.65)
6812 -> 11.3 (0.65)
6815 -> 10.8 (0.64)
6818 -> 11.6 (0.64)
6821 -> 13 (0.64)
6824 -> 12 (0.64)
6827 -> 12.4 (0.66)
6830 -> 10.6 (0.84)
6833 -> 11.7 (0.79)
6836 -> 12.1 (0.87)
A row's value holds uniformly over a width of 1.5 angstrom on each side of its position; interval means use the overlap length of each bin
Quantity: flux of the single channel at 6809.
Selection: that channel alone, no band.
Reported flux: 11.2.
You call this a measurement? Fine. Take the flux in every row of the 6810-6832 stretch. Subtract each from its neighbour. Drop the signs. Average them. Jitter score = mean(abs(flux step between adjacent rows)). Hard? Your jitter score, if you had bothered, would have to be 1.0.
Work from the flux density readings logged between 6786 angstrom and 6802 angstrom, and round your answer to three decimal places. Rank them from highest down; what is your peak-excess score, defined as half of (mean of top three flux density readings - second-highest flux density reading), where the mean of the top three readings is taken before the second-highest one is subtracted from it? 0.017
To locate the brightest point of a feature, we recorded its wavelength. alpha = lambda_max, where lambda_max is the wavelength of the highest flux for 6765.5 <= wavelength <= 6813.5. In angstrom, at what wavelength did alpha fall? 6773 angstrom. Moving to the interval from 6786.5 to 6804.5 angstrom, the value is 6788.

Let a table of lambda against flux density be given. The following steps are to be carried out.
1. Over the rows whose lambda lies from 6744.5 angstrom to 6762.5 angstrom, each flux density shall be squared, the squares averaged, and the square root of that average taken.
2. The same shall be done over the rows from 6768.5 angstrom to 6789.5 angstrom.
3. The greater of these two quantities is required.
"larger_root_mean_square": 12.09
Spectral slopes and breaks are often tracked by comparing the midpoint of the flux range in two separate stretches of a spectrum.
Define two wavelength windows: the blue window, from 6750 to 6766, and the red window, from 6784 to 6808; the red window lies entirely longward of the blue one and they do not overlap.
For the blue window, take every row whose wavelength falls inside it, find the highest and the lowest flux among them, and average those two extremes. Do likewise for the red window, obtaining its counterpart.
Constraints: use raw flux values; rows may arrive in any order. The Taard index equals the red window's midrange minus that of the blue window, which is -0.20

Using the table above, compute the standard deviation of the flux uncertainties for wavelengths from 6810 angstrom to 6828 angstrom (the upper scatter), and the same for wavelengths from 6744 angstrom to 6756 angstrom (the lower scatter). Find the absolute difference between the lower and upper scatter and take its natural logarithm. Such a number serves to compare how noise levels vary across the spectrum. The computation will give -5.7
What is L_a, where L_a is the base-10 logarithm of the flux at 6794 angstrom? 1.09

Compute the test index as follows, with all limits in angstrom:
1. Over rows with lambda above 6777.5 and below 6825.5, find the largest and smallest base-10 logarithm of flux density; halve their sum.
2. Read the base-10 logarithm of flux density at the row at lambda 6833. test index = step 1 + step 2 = 2.14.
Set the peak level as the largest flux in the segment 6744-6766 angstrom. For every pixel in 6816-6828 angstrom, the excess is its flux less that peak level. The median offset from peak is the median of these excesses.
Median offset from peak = -0.70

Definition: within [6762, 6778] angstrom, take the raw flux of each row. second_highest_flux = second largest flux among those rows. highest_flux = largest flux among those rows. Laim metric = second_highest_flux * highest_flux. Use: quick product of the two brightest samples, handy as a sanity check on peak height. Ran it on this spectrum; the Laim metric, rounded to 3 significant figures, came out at 159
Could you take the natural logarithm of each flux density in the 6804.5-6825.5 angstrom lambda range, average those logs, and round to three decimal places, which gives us 2.443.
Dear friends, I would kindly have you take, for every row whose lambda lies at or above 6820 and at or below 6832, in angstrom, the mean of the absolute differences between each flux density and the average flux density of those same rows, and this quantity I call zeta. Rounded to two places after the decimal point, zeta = 0.70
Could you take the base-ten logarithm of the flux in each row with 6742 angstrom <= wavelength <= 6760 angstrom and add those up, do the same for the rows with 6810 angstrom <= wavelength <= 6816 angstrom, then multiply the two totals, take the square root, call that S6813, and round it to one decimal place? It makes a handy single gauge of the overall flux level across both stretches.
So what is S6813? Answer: 3.7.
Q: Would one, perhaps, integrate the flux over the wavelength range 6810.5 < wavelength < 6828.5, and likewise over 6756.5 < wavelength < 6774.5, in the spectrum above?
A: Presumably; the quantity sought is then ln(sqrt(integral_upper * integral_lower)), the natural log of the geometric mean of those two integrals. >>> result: 5.38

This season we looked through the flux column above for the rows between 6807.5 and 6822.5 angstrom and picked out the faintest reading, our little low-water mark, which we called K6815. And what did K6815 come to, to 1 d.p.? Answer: 10.8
